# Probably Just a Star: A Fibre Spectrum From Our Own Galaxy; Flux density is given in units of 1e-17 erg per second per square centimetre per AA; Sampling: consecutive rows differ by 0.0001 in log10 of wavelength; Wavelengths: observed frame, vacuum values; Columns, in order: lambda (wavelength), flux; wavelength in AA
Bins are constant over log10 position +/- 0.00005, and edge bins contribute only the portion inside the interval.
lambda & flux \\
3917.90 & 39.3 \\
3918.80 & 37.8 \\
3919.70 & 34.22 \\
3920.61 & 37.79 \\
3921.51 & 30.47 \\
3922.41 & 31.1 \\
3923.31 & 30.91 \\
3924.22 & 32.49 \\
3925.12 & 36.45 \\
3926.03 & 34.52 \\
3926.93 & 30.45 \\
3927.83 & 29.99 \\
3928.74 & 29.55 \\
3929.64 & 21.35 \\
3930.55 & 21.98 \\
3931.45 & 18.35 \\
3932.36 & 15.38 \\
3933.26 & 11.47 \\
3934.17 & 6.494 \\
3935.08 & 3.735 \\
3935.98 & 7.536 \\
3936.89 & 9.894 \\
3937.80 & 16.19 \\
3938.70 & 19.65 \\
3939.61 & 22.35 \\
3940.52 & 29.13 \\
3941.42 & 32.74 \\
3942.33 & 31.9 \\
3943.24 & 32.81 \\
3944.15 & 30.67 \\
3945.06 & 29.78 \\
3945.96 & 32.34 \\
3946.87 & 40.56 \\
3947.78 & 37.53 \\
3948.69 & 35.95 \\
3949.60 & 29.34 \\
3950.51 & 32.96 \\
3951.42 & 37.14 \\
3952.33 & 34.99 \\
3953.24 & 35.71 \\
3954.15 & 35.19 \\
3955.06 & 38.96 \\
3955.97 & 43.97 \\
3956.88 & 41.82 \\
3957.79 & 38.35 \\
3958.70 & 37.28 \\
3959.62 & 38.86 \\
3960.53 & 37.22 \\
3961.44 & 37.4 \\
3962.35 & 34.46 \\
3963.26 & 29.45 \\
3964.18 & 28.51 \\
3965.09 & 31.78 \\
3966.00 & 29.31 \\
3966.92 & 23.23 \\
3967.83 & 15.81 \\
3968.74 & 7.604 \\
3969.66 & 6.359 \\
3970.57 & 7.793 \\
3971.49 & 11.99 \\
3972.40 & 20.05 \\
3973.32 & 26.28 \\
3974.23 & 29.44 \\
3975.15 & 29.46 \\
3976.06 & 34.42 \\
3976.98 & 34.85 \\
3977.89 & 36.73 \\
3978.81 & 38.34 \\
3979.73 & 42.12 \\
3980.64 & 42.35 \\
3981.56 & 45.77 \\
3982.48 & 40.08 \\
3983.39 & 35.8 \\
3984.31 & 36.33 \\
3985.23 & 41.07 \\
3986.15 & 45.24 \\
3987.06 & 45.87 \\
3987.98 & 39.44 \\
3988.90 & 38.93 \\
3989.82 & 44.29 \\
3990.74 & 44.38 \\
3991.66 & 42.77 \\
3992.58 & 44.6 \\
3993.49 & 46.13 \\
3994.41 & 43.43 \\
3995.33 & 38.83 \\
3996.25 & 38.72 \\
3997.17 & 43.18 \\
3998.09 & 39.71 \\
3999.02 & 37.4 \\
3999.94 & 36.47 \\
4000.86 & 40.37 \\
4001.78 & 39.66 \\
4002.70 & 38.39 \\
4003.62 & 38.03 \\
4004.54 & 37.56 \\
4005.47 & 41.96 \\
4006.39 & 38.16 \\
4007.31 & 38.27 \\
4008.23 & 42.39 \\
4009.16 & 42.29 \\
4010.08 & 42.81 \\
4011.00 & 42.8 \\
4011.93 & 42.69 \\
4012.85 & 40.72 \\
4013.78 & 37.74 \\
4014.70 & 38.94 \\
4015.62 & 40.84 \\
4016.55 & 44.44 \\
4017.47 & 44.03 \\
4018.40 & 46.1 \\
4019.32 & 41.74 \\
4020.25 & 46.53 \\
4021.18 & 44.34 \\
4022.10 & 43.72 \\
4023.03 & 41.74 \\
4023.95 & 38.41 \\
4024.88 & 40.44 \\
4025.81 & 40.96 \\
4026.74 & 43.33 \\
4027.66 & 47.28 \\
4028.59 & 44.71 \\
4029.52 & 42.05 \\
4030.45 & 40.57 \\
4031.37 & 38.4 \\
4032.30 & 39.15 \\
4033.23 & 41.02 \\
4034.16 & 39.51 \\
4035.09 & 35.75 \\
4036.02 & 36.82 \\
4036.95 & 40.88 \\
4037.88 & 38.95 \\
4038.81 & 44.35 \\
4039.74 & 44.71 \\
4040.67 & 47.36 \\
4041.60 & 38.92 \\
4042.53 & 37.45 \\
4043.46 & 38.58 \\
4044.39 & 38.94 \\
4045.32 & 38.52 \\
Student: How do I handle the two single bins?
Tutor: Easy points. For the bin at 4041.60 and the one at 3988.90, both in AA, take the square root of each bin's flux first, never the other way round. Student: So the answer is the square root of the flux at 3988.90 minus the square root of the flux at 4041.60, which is 0.0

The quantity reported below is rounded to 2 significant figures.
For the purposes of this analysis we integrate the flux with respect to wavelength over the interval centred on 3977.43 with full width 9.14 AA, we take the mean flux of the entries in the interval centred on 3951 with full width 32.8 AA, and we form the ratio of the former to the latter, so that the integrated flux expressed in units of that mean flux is 11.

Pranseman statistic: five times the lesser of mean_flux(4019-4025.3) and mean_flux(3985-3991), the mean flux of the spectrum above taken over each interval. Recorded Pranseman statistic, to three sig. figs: 212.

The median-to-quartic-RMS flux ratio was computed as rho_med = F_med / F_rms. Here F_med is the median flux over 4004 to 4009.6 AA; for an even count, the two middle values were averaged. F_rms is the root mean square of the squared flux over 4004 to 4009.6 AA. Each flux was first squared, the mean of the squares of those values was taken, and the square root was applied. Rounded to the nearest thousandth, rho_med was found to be 0.025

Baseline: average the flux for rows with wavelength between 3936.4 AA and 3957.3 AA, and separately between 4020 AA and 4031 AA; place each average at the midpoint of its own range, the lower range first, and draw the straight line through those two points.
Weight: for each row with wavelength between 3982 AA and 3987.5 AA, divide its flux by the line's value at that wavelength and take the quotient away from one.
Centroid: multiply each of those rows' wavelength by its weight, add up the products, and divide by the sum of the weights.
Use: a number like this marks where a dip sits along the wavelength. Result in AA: 3986.0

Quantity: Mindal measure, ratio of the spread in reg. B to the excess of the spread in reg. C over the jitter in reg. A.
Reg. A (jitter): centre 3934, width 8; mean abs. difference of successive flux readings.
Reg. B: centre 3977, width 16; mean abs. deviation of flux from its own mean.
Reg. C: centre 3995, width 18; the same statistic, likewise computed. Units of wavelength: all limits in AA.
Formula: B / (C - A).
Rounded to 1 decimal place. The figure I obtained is -9.5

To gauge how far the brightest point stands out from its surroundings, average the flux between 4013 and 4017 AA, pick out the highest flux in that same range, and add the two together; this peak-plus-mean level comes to 84.9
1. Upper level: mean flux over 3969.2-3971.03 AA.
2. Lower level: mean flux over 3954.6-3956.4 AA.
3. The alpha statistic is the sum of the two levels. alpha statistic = 49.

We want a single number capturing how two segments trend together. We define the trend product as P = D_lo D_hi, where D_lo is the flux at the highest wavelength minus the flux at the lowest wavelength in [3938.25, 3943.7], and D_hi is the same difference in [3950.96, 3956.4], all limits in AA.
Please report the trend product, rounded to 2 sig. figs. 90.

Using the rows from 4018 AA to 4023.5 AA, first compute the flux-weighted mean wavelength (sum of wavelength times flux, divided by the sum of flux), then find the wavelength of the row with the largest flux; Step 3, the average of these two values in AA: 4020.5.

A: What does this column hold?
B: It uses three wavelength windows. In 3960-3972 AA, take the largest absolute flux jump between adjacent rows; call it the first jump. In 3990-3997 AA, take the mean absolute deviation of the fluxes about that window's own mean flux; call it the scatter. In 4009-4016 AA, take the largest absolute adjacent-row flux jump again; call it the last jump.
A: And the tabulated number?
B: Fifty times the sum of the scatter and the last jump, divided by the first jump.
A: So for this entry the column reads 32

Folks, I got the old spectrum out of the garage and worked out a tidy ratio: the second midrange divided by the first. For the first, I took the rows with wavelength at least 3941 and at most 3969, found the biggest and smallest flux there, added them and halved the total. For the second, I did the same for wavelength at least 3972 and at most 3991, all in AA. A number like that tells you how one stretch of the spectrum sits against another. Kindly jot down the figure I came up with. 1.3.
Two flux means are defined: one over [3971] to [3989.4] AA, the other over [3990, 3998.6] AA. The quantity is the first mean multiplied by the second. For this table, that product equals 1515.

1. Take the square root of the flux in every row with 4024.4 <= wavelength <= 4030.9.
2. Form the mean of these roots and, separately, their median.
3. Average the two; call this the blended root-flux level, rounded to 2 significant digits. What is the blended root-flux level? 6.5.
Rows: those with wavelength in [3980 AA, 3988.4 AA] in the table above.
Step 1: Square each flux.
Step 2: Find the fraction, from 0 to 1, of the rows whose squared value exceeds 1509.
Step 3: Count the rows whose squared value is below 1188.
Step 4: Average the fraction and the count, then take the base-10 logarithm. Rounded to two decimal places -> -0.41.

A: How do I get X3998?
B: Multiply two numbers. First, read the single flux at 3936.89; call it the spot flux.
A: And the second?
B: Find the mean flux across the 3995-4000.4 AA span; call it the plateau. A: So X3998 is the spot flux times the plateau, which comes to 386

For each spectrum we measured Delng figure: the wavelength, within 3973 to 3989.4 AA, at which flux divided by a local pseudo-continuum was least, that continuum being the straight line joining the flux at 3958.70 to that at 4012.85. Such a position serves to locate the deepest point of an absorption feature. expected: 3973.32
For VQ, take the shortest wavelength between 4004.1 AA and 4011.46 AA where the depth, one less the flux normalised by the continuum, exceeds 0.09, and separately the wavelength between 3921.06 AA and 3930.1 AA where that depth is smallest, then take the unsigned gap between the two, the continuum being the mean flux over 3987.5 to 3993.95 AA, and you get 79.4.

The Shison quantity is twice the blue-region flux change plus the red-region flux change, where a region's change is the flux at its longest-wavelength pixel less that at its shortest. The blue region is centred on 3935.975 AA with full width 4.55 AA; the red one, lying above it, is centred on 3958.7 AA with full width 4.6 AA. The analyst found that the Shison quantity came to 15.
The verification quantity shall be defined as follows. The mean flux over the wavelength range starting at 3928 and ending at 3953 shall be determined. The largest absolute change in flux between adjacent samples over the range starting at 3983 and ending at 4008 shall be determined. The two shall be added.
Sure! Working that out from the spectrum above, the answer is 31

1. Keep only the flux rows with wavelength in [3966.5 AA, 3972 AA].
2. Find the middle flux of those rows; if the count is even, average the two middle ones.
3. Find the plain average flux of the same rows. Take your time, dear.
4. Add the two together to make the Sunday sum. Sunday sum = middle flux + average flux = 22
